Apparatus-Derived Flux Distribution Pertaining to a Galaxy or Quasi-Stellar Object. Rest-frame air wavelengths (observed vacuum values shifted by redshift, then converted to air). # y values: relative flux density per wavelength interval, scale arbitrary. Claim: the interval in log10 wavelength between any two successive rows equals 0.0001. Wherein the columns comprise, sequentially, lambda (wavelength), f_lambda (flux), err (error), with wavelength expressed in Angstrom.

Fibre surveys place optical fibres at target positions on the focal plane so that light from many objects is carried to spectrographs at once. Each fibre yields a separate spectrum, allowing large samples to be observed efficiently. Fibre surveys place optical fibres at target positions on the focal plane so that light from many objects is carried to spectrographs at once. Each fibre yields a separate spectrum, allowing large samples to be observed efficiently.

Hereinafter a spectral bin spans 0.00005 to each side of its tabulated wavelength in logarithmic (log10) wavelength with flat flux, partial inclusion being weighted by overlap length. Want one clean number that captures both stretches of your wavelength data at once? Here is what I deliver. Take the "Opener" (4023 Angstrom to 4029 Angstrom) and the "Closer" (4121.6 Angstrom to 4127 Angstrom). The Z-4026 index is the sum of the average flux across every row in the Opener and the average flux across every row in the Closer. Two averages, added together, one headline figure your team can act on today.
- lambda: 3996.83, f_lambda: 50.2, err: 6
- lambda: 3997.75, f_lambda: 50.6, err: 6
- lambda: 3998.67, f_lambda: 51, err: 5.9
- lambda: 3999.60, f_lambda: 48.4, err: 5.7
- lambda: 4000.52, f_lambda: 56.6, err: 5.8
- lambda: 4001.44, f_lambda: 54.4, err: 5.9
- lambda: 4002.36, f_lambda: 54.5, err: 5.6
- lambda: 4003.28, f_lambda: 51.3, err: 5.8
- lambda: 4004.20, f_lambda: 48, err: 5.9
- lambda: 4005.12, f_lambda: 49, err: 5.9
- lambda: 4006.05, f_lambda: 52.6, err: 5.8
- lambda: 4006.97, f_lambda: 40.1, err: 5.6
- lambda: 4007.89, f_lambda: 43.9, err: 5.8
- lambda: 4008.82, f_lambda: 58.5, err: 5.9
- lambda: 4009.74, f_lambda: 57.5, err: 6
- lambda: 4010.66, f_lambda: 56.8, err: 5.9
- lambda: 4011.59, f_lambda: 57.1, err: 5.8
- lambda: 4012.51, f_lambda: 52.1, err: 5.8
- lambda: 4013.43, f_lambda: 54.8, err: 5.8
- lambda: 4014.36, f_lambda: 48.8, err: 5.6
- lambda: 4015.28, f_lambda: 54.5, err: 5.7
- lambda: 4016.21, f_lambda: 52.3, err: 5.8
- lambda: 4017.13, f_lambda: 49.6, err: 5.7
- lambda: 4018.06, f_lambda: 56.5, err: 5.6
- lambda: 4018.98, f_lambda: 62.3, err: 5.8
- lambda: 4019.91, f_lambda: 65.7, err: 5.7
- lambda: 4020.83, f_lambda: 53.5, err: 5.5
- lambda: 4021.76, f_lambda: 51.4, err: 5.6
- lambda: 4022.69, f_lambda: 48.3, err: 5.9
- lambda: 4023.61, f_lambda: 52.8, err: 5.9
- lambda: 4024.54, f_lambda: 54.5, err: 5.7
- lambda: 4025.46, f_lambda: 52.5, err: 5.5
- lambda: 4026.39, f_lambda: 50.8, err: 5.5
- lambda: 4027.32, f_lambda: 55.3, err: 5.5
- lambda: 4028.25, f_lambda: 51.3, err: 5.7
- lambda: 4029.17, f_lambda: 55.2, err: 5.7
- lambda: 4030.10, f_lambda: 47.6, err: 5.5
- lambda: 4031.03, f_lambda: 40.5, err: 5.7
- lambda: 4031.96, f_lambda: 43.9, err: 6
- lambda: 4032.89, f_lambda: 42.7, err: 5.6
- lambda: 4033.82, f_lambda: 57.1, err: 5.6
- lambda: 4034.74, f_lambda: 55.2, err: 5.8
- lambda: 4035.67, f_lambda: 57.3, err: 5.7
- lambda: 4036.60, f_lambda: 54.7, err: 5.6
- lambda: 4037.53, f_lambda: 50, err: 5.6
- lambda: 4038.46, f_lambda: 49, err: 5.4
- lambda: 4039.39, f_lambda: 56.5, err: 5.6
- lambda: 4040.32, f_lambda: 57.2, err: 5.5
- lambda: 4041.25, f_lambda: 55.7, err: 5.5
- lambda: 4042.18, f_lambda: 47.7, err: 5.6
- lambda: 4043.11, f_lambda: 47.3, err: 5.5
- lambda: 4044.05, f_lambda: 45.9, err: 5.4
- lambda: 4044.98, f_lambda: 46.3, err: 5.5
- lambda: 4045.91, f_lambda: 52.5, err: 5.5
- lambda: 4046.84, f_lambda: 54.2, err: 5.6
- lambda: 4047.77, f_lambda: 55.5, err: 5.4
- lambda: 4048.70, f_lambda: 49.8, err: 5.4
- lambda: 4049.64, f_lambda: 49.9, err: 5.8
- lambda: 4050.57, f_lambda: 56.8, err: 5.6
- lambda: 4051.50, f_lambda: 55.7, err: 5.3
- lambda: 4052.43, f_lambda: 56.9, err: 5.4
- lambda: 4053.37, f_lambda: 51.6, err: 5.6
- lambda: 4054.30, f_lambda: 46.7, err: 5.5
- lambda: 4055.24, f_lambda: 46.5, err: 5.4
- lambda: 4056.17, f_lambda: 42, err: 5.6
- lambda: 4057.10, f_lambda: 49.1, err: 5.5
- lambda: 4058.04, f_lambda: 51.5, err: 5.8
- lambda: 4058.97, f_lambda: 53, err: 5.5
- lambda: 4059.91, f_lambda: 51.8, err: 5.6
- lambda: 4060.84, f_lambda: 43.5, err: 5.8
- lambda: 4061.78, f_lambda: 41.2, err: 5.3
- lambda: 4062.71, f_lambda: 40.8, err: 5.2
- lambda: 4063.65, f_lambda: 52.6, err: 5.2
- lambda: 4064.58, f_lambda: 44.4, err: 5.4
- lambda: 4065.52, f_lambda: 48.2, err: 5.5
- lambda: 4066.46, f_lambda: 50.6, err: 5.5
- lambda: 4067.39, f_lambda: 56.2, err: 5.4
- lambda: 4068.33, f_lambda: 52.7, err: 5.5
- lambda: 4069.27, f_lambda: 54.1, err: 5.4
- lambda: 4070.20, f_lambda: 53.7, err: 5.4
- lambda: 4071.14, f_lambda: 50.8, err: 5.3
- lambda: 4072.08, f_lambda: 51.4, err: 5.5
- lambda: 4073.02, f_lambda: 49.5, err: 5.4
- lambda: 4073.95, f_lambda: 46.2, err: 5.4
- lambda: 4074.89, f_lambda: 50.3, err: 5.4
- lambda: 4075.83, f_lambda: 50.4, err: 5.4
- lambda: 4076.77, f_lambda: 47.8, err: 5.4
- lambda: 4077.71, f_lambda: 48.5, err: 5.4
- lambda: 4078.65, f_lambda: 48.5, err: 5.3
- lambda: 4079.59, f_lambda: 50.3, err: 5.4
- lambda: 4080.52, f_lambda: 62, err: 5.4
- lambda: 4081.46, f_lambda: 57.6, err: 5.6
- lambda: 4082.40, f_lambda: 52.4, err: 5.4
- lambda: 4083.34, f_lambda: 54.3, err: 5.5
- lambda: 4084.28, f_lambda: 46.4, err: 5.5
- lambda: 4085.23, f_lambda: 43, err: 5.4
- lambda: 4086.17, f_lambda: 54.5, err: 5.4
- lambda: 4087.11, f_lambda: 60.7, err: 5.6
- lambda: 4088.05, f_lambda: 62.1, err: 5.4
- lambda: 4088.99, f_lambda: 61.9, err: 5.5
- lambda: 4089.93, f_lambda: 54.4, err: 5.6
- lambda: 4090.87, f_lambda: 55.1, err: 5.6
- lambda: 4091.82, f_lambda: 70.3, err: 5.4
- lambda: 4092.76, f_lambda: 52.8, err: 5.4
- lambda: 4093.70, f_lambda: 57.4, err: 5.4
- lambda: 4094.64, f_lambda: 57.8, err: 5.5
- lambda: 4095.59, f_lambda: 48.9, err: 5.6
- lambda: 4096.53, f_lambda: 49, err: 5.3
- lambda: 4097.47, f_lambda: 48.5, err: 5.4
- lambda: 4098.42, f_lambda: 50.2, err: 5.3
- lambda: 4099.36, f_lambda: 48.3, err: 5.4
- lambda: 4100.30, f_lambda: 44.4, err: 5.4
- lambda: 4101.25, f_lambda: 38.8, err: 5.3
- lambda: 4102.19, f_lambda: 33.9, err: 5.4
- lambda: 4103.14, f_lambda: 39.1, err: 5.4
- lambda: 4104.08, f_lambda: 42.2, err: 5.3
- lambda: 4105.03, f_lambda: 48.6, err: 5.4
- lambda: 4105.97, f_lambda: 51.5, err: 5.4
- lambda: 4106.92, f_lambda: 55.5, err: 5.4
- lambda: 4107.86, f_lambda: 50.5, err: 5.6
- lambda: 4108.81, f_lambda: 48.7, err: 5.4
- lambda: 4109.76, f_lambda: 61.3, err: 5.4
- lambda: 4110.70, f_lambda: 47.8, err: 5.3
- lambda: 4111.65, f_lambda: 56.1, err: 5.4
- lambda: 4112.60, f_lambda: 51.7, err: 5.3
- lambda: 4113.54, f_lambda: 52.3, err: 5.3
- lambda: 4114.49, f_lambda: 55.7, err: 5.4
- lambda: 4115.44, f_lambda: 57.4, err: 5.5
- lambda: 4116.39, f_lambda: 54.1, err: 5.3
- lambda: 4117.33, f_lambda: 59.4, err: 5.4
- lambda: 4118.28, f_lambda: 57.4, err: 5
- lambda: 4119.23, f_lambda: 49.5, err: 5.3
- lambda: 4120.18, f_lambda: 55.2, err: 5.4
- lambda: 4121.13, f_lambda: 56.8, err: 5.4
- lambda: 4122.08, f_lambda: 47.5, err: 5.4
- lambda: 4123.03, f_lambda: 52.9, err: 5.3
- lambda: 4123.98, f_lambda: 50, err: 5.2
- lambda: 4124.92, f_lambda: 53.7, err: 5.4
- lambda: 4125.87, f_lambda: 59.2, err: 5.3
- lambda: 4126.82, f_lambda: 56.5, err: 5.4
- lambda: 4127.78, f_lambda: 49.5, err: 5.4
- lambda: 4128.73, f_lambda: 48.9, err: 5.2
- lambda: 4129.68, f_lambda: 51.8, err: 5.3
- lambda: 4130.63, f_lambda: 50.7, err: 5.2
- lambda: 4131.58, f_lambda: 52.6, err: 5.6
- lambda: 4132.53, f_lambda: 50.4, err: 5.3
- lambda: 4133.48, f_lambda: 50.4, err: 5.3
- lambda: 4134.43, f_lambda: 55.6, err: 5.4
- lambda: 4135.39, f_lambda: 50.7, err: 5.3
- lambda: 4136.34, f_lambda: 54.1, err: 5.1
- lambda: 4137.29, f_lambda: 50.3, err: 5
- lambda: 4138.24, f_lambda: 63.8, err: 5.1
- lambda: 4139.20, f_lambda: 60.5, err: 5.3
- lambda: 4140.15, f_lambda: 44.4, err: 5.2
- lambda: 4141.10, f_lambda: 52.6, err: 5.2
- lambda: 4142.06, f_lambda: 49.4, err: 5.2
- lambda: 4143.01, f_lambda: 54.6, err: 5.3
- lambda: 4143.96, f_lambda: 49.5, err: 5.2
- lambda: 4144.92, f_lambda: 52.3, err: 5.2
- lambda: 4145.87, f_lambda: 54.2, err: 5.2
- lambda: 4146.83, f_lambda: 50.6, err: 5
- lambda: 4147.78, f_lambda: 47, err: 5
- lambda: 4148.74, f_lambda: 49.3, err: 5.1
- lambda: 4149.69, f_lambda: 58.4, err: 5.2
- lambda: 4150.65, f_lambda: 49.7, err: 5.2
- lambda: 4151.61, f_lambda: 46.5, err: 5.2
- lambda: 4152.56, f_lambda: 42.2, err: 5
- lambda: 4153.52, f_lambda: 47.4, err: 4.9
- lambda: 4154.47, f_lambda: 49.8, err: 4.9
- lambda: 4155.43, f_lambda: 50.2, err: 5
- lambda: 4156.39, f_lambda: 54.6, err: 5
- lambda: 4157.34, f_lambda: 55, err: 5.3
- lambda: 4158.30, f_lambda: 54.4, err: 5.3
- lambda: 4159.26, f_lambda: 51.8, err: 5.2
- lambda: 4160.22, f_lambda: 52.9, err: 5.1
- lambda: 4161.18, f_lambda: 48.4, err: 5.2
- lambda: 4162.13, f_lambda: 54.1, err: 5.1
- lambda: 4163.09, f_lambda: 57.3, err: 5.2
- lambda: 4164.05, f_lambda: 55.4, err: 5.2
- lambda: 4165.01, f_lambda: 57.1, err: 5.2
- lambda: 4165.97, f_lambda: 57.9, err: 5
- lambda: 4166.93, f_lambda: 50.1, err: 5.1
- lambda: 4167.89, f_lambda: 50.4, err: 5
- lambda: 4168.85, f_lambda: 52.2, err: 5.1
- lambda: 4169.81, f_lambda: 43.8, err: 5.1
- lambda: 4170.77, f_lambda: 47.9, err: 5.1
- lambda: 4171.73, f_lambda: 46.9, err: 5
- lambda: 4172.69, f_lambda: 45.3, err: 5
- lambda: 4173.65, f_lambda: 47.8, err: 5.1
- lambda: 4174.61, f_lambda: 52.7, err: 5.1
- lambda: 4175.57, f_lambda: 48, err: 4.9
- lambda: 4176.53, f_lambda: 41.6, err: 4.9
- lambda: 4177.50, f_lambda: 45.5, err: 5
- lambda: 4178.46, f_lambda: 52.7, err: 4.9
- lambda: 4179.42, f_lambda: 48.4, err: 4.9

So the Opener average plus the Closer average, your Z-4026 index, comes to 106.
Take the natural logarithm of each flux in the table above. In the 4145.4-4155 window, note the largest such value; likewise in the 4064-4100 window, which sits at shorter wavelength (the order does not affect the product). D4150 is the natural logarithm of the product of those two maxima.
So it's 2.85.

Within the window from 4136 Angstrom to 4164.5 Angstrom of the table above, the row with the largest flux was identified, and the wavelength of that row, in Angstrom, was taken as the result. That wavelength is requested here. 4138.24 Angstrom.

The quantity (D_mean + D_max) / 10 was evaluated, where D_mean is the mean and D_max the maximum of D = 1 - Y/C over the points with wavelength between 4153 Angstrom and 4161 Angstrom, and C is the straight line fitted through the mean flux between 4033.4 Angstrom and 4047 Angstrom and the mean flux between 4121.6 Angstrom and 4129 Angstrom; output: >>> 0.010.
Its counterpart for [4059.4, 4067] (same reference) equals 0.033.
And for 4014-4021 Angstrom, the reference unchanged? 0.001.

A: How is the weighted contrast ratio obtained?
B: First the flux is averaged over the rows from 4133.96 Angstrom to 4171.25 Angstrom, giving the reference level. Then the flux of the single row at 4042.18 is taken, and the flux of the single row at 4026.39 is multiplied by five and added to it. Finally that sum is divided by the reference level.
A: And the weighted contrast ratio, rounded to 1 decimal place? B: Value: 5.8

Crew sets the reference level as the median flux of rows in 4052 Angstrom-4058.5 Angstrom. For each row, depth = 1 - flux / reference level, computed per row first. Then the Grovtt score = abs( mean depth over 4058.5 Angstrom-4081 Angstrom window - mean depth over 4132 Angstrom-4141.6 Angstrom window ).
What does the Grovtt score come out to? 0.068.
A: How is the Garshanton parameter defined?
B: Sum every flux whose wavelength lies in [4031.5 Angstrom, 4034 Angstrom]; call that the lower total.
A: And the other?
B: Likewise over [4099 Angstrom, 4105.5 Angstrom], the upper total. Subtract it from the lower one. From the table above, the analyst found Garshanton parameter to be -152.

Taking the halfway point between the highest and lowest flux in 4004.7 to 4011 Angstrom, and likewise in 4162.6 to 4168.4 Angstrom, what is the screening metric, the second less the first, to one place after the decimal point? 4.7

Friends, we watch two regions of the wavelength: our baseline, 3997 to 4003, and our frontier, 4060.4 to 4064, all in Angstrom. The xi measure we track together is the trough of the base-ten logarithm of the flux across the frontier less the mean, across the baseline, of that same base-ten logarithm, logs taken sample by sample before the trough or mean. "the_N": -0.11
